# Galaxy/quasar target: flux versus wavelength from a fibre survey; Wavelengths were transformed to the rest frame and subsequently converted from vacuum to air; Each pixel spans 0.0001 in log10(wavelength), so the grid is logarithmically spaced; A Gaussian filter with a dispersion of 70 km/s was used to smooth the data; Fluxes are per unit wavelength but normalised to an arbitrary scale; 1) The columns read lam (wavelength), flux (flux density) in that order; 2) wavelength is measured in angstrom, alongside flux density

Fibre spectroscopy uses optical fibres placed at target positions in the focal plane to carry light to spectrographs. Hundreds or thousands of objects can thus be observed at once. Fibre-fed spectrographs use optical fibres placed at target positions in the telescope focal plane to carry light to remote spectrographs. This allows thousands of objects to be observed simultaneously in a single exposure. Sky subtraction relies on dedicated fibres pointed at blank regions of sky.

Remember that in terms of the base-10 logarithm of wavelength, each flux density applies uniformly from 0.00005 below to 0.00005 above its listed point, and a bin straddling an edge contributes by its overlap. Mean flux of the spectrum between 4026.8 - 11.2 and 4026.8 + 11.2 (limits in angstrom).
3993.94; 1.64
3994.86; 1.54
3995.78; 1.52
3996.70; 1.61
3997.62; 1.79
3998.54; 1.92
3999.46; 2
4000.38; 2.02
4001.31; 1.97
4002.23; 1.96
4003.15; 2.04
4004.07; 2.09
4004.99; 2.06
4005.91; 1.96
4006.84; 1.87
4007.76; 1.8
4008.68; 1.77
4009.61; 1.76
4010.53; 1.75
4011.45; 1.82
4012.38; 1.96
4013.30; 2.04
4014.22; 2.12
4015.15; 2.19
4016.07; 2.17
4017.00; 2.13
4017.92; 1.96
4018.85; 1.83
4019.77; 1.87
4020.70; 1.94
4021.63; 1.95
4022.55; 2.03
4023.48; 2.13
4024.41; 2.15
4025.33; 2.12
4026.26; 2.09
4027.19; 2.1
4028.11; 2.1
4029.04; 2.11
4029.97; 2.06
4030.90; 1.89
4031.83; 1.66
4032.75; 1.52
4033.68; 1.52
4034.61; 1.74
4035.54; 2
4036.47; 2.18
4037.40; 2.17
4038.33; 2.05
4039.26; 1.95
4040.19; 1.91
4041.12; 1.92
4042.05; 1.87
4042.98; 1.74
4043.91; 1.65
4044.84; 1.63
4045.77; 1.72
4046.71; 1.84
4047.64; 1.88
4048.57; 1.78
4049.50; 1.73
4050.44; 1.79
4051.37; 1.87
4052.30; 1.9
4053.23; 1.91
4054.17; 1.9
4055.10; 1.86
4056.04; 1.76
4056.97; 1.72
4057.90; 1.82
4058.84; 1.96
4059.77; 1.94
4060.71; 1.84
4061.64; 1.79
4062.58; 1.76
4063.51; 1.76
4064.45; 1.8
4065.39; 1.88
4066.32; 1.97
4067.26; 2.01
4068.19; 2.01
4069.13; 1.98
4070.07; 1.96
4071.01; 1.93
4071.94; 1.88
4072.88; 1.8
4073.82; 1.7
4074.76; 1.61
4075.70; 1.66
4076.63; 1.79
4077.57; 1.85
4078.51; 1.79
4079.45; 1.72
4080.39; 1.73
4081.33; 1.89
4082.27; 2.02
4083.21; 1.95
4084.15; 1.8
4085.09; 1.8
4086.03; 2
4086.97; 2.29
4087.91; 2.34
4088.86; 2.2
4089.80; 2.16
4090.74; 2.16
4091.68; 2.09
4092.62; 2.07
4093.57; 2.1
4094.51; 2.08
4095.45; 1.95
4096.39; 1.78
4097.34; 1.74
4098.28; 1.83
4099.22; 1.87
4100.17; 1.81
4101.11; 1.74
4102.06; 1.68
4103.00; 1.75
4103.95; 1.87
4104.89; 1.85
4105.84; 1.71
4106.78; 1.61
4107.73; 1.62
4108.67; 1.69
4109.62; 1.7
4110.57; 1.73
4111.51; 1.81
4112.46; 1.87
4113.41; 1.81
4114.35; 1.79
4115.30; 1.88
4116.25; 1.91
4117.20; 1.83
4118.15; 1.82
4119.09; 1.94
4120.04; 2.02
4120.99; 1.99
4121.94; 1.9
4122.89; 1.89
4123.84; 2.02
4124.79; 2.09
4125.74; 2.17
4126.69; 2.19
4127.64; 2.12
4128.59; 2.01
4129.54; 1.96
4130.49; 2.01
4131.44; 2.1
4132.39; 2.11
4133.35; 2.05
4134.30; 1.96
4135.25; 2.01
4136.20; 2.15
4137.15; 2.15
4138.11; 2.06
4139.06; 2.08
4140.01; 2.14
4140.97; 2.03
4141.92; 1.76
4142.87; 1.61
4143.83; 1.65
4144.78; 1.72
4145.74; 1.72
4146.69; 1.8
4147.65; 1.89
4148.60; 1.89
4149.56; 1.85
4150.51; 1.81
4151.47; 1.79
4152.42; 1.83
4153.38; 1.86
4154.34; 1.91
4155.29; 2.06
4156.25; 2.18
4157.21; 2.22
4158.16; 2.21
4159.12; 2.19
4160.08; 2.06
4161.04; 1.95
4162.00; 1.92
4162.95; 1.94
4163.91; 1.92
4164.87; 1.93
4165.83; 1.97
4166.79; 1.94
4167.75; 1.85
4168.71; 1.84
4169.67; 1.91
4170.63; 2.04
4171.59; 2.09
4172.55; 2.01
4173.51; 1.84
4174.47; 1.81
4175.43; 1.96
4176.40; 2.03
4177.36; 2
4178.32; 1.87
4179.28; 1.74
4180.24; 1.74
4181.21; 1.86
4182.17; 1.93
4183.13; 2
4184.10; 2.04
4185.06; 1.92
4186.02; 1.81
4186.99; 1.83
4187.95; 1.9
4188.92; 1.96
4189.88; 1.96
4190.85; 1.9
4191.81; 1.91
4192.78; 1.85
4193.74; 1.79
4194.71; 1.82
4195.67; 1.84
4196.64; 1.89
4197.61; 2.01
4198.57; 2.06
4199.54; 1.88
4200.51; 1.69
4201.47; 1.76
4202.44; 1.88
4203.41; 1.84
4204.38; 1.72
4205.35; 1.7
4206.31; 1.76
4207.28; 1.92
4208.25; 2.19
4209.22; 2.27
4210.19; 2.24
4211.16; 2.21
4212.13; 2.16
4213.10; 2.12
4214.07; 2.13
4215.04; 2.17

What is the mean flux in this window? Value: 1.98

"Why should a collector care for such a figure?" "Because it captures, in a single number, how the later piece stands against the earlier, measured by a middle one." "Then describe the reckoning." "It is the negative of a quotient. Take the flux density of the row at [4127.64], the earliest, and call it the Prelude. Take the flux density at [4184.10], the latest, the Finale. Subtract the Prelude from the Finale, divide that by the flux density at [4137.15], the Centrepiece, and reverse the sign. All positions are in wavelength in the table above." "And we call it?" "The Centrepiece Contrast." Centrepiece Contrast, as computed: 0.04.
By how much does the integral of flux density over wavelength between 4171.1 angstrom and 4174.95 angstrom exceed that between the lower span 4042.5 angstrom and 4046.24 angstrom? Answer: 1.2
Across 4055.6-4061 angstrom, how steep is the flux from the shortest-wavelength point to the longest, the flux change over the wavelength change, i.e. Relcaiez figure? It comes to 0.02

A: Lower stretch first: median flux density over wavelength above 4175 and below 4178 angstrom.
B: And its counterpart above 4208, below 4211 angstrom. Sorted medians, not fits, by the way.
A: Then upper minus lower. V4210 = 0.24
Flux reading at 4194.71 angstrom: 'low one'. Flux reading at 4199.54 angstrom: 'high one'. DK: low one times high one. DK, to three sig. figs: 3.42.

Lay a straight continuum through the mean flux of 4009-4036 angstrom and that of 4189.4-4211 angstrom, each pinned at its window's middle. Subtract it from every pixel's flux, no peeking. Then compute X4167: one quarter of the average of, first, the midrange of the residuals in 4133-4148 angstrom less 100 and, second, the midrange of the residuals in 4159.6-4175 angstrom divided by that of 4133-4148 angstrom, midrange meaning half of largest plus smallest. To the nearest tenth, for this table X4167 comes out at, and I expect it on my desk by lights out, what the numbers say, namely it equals -12.6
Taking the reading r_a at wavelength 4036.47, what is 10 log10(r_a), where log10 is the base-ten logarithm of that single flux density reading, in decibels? 3.4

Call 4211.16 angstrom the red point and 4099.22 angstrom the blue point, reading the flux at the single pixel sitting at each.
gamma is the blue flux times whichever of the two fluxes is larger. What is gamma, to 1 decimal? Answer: 4.1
